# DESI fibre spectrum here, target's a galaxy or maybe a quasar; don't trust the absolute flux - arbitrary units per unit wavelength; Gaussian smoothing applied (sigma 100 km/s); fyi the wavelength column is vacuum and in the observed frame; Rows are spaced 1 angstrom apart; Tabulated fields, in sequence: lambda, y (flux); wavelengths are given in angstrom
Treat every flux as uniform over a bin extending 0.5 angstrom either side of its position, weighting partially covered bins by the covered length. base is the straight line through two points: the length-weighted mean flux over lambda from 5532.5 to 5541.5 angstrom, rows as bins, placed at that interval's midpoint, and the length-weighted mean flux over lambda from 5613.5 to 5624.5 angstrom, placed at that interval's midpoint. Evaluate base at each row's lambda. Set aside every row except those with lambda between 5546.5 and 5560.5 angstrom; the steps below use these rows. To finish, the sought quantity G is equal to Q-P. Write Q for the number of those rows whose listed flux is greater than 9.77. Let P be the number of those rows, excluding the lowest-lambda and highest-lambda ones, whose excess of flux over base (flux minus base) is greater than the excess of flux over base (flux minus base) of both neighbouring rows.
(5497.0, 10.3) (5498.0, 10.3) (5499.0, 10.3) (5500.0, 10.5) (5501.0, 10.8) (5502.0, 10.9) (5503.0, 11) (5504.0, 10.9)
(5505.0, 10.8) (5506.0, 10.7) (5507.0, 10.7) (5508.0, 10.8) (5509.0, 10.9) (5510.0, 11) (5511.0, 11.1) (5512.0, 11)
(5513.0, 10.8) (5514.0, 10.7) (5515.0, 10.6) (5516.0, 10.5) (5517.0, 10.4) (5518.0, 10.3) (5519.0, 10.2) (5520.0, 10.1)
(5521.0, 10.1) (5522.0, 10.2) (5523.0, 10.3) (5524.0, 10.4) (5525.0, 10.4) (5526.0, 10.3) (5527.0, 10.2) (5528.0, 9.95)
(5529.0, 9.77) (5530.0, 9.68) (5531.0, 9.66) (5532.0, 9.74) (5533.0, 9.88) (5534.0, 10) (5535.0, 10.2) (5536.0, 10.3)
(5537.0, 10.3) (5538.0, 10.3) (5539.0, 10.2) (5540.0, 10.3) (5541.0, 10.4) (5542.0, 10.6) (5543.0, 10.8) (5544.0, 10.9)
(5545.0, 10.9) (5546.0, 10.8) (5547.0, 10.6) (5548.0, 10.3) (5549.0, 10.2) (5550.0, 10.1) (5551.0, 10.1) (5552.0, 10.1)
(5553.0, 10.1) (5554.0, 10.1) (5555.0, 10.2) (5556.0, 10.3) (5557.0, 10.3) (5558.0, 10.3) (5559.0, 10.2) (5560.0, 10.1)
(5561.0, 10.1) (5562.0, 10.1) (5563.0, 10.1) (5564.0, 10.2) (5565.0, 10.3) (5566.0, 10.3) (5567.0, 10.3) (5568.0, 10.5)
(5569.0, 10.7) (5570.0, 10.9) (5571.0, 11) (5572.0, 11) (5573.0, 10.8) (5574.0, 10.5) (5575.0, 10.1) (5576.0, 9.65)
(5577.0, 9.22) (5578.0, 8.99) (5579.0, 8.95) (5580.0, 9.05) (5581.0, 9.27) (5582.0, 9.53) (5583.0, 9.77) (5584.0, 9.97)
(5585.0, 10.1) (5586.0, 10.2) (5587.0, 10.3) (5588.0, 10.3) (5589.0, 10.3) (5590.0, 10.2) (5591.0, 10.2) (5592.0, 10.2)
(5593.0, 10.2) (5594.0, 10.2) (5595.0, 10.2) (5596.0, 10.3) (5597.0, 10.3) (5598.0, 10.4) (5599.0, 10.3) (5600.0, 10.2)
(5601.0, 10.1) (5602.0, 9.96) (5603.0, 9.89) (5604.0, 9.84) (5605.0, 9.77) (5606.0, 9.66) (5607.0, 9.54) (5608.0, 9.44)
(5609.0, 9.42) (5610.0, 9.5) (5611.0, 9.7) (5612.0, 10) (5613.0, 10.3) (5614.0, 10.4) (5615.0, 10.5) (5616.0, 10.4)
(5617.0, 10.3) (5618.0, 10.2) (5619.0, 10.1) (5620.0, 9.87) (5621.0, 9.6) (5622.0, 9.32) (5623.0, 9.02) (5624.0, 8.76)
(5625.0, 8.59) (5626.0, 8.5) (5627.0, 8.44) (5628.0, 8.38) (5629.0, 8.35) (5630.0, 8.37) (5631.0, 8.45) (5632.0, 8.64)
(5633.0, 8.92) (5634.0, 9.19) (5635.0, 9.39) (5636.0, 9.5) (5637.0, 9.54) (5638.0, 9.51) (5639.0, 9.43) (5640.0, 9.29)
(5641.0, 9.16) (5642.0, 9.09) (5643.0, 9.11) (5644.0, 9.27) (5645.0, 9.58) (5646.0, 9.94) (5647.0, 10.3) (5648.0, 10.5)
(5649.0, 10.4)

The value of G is 13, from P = 1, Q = 14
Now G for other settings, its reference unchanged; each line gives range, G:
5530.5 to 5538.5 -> 6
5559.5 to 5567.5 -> 8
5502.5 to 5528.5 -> 24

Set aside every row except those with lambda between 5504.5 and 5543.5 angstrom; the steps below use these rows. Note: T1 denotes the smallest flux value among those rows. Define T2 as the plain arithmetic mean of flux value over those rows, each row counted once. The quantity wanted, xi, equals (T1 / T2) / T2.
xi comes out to 0.090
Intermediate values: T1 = 9.66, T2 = 10.4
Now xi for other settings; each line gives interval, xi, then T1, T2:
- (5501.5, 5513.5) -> 0.090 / 10.7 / 10.9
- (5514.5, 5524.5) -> 0.095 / 10.1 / 10.3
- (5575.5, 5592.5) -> 0.094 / 8.95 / 9.8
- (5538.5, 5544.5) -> 0.092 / 10.2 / 10.5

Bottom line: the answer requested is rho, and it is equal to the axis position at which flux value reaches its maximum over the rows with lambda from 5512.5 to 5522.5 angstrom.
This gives 5513.0 angstrom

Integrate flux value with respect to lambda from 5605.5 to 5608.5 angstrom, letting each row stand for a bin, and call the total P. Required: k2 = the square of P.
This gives 820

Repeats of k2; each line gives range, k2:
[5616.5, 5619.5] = 936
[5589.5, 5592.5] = 936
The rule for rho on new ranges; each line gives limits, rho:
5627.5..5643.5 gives 5637.0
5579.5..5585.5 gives 5585.0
